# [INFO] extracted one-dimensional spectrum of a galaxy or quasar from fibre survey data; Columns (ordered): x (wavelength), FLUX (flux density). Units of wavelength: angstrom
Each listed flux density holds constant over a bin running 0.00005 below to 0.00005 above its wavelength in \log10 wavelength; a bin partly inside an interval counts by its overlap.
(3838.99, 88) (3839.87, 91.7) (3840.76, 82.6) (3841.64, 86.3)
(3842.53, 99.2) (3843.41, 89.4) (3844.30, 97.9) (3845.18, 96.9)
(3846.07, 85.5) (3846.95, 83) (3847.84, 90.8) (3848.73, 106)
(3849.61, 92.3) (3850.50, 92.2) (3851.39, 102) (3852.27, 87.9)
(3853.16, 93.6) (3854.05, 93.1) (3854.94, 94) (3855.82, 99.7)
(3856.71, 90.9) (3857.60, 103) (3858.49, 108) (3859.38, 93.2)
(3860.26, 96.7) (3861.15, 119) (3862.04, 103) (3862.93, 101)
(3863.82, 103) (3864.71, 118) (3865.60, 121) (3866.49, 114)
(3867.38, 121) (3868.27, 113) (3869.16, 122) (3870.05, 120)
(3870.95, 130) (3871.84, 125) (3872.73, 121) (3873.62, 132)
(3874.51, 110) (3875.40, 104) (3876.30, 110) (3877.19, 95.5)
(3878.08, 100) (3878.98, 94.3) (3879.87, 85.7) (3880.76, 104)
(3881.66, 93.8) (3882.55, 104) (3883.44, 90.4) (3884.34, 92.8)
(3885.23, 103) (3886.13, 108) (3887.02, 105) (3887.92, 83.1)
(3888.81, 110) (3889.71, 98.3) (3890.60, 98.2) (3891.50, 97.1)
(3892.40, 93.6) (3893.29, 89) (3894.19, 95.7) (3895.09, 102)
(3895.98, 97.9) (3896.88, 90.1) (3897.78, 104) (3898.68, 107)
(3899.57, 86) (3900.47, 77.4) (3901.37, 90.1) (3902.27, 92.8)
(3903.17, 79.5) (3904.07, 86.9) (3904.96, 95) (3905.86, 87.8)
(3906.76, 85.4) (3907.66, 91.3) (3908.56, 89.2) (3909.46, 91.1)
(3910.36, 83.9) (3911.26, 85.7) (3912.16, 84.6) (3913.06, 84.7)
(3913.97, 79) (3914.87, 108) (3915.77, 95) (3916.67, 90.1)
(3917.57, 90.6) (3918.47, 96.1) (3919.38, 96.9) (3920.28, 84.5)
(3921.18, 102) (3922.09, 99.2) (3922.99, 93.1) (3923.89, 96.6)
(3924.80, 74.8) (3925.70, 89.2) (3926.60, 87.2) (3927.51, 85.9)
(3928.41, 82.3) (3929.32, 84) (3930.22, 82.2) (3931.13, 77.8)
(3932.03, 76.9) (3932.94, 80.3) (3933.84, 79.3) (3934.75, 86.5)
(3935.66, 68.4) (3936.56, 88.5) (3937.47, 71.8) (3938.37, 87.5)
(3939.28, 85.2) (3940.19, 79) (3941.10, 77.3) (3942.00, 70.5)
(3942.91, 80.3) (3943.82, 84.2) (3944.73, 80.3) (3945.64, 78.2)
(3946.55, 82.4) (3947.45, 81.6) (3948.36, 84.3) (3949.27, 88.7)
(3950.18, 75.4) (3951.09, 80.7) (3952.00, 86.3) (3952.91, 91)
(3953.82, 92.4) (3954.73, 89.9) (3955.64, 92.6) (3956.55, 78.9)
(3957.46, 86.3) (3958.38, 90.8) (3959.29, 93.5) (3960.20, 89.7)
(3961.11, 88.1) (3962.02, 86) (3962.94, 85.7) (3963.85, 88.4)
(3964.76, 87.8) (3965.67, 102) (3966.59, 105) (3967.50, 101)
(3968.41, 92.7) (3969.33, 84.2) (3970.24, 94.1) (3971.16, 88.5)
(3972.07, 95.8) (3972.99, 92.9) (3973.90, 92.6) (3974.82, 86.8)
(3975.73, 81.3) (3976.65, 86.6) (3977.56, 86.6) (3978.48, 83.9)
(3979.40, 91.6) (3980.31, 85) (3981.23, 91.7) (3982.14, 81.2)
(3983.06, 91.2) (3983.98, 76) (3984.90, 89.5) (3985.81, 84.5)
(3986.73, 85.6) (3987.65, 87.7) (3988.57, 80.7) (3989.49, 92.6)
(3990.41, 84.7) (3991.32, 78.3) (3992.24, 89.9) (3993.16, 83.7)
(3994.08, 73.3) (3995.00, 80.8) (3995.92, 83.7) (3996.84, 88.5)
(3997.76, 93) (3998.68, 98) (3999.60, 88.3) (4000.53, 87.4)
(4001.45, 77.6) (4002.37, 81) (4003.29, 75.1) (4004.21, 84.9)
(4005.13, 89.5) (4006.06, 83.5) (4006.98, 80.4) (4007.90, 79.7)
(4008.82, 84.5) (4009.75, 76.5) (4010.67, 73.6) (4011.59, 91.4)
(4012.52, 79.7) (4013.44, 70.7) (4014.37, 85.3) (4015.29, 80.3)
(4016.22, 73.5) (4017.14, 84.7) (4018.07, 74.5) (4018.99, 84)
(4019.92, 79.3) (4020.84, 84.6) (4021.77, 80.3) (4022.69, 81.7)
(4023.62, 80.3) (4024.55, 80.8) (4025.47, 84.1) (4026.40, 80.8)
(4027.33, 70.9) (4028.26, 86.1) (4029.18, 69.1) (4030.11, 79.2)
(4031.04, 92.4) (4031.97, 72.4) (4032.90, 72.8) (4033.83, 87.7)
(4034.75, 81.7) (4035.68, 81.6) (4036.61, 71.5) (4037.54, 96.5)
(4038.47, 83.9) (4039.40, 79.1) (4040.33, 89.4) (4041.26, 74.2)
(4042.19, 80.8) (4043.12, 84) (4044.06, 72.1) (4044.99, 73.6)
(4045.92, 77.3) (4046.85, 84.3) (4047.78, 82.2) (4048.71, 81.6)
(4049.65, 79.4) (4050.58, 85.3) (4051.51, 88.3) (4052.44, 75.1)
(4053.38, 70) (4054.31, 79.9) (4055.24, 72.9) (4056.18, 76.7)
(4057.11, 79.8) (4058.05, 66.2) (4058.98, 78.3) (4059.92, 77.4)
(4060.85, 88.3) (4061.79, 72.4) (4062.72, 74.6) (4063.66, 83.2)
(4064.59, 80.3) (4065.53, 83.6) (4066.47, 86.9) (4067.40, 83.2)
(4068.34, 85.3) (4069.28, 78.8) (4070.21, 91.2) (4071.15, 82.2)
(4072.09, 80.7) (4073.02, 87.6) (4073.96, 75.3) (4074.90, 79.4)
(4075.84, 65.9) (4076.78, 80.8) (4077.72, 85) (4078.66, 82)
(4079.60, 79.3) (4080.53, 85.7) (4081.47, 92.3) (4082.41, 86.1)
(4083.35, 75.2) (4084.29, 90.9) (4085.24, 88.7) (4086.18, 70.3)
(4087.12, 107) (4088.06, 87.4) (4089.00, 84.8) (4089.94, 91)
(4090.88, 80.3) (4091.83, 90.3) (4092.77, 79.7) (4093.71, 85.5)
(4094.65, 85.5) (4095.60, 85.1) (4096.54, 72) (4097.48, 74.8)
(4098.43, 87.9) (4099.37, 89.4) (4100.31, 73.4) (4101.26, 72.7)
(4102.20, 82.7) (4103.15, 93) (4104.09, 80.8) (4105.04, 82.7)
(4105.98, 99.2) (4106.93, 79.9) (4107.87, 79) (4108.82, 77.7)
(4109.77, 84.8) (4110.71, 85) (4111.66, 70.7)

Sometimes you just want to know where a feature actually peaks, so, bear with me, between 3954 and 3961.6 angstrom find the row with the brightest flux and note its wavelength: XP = 3959.29 angstrom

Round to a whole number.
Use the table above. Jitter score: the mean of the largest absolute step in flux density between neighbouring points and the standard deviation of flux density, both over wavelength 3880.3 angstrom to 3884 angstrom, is 10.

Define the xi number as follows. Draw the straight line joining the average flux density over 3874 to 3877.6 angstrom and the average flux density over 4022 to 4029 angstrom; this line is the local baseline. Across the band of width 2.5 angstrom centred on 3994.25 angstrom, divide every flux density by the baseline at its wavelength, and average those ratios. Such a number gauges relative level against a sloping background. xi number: 0.92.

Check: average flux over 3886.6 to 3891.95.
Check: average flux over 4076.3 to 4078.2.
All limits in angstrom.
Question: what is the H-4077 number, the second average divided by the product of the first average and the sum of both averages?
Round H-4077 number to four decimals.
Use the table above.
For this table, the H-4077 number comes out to 0.0046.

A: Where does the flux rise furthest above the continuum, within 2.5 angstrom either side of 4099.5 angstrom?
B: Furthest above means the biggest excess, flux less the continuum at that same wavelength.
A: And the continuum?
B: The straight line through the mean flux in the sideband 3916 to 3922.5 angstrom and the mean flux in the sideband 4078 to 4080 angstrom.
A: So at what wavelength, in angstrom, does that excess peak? 4099.37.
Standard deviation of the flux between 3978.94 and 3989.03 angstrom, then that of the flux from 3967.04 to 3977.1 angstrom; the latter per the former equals 1.11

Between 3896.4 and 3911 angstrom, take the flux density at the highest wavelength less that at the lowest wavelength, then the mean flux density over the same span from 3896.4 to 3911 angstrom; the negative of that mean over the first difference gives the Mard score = 14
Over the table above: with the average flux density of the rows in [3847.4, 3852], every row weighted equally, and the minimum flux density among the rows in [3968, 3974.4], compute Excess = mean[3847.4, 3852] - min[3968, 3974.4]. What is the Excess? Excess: 12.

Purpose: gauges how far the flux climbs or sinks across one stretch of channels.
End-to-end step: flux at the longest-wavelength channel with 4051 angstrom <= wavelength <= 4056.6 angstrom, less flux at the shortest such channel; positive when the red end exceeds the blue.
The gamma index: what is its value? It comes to -12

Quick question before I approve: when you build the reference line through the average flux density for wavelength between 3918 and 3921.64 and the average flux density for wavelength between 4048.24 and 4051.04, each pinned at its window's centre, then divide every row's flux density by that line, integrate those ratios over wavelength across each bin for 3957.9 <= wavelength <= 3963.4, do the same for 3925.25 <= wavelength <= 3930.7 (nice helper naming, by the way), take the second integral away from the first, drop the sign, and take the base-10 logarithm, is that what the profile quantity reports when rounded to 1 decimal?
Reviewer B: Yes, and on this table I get -0.3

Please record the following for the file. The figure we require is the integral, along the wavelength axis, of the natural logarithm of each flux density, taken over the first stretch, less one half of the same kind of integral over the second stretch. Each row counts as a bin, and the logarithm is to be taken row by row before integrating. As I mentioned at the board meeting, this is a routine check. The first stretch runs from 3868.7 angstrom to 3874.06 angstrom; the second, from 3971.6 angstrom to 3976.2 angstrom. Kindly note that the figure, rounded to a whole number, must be 16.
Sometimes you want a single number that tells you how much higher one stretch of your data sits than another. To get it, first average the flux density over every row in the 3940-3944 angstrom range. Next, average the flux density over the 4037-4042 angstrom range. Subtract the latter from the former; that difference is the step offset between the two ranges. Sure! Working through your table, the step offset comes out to -6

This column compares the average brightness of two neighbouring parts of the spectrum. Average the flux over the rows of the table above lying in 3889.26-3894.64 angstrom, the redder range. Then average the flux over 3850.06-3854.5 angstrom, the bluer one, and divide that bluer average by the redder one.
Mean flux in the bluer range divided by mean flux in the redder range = 0.98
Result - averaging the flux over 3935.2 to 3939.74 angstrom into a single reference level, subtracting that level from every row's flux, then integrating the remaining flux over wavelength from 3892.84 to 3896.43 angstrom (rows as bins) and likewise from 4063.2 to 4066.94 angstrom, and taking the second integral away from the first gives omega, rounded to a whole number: 45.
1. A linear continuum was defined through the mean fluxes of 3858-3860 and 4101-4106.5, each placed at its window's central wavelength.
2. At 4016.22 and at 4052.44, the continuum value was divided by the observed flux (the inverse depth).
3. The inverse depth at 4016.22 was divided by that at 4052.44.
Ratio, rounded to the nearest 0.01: 1.05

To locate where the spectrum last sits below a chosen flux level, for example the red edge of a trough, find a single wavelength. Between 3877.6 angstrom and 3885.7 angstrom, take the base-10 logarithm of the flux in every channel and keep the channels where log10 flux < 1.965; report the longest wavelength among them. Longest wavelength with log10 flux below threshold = 3883.44 angstrom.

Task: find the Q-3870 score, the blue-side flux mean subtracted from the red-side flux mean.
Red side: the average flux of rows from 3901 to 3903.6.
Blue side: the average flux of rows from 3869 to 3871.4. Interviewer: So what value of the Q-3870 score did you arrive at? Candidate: -37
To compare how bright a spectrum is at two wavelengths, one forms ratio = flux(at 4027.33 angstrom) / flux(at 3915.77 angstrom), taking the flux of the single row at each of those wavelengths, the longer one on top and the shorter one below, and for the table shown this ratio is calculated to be 0.75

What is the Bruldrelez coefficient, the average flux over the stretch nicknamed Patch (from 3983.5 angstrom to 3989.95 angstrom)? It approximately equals 85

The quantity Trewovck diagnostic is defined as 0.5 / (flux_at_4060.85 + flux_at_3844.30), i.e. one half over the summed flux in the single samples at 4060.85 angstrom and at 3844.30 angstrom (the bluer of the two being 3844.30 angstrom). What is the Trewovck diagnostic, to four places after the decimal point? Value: 0.0027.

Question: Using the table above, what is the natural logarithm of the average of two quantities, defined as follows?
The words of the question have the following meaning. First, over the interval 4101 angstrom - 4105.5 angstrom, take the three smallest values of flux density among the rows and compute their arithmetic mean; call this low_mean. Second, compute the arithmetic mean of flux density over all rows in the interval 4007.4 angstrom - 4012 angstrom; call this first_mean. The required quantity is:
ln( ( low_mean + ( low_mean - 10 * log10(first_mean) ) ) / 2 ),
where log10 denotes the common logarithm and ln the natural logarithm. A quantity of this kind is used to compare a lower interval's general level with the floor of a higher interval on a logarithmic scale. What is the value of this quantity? 4.24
